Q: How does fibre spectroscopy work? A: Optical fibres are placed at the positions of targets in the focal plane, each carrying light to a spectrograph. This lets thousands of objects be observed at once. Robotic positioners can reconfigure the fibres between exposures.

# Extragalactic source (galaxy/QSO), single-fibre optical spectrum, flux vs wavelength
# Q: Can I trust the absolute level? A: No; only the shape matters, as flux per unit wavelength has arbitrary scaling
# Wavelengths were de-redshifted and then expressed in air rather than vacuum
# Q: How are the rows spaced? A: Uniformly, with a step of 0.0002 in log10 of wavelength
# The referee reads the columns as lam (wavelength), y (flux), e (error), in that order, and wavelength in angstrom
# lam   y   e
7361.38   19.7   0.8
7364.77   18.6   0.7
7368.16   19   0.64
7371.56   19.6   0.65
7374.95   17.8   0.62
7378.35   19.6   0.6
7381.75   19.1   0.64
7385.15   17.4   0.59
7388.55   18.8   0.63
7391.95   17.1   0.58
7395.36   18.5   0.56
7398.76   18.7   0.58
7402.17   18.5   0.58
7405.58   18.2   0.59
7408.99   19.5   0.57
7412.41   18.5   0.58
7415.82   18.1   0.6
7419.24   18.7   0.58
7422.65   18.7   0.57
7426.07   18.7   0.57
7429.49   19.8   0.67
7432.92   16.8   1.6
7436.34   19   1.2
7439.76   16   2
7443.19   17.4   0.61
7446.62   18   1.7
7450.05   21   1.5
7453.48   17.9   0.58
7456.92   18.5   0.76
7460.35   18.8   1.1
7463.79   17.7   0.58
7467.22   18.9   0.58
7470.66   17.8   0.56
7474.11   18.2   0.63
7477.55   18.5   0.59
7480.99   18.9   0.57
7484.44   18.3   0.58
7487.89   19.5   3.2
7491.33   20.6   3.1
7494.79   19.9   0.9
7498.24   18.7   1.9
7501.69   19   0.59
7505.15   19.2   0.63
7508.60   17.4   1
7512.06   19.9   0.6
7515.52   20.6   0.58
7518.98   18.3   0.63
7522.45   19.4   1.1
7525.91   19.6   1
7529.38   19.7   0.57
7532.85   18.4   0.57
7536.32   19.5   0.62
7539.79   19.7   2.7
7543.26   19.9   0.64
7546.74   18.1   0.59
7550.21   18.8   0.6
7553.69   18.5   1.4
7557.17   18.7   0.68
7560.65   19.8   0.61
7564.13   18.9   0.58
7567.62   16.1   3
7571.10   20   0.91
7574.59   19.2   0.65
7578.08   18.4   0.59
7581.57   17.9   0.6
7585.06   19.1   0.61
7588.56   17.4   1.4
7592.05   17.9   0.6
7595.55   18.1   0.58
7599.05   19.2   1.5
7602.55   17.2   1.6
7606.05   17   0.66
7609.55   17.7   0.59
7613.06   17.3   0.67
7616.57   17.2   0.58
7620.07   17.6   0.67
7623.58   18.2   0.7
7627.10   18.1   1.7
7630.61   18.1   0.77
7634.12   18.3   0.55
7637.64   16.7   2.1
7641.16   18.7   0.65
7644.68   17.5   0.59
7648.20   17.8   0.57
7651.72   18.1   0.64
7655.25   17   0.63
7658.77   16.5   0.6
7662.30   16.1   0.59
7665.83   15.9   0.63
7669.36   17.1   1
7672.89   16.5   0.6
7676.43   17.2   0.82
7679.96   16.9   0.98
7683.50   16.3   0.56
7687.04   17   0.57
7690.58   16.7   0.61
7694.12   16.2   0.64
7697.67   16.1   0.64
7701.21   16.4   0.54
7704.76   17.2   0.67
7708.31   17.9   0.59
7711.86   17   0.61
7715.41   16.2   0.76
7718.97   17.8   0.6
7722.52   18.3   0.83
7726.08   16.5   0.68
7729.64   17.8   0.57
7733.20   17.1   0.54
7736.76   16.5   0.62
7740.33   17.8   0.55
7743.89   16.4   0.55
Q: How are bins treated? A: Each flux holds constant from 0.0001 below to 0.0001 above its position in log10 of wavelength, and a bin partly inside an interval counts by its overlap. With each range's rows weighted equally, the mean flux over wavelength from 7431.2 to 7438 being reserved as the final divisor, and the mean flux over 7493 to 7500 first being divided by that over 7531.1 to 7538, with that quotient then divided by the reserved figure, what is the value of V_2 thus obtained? 0.057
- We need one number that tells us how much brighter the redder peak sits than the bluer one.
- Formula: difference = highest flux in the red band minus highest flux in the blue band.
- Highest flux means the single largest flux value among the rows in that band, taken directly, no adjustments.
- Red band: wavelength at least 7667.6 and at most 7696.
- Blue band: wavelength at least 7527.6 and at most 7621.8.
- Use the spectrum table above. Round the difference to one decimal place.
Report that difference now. -2.8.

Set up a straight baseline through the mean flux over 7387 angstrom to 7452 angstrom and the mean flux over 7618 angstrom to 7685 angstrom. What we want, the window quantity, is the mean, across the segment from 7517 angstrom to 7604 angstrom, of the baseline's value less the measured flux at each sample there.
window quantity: -0.98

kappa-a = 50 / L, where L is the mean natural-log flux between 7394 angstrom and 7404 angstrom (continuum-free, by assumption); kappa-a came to 17.1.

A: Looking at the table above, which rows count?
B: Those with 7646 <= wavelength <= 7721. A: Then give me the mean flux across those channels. 16.9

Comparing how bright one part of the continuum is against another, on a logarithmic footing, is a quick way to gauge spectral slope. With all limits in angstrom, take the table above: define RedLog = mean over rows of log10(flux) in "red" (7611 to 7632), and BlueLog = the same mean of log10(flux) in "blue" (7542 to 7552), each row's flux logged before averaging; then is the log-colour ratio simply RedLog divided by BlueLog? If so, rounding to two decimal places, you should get 0.98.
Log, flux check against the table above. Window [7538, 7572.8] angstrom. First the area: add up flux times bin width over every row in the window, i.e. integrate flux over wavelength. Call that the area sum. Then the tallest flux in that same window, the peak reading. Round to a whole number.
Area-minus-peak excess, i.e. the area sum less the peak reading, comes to 636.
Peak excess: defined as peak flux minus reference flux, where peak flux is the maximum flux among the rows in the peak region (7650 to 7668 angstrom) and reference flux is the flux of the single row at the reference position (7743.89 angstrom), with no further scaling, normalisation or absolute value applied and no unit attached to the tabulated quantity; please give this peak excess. 1.7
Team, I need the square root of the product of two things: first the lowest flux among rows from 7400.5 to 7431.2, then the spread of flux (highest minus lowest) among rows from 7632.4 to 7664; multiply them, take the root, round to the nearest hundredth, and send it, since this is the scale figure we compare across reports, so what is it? 6.86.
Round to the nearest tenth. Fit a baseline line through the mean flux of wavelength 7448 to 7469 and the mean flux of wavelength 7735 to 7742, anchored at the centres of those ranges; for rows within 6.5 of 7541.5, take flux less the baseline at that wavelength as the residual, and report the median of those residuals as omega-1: 1.3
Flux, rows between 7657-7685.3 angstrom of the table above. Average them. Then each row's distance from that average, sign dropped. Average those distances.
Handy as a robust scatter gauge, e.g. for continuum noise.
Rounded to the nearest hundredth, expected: 0.38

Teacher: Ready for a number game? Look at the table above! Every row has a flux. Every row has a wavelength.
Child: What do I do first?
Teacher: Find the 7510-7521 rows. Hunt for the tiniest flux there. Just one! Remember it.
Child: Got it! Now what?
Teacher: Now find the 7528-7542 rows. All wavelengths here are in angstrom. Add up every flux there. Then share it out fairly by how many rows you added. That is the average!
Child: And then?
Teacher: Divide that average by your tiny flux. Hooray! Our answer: 1.06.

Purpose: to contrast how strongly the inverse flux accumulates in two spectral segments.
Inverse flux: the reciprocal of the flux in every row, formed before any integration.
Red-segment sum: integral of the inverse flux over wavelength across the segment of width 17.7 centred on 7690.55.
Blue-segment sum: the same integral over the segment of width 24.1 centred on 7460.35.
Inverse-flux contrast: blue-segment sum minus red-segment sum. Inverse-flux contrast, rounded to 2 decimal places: 0.22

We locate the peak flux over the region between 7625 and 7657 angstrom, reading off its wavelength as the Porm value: 7641.16 angstrom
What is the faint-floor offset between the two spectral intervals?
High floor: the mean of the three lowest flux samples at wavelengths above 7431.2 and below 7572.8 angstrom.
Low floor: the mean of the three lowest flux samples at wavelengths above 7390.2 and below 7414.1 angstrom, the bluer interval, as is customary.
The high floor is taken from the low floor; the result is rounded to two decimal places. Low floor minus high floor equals 1.63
